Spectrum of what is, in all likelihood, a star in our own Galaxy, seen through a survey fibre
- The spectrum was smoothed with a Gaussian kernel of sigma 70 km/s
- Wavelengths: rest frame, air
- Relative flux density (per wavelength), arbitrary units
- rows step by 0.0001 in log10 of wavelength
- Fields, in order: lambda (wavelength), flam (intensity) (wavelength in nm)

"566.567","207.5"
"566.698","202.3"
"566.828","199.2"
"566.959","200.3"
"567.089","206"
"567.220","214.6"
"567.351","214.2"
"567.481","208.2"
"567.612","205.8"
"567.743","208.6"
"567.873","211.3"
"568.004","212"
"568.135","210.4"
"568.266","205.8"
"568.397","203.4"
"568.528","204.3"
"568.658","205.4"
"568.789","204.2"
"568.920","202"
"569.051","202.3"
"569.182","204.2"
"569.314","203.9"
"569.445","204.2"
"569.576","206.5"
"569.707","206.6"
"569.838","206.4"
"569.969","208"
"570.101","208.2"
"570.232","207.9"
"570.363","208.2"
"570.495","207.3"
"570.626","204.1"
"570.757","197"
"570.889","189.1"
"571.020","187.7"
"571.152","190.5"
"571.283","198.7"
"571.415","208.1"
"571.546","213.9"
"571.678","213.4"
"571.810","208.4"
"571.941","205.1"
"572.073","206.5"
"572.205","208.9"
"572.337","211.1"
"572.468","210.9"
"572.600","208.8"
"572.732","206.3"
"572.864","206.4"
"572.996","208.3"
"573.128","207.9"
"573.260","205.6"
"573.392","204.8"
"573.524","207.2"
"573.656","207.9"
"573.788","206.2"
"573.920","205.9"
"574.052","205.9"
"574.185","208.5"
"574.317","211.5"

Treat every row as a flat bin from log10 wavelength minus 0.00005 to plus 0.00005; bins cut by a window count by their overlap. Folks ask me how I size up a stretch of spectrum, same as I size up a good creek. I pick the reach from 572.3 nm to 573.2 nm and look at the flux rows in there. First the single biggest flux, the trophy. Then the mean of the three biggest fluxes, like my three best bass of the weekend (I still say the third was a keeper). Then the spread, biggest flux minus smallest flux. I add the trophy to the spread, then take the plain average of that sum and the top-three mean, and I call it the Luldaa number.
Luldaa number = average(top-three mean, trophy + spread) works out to 213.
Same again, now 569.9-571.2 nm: 218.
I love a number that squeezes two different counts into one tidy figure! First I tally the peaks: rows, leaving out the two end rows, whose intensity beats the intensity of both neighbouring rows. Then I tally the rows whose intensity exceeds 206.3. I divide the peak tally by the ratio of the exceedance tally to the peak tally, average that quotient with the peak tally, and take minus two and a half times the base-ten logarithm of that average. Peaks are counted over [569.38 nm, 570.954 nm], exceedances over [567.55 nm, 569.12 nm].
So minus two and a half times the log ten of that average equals -1.05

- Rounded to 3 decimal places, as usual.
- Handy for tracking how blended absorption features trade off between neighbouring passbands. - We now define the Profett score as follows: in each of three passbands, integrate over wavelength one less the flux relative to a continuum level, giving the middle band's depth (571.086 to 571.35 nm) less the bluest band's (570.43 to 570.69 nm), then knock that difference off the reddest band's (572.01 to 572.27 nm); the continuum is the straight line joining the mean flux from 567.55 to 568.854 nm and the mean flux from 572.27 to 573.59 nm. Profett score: -0.014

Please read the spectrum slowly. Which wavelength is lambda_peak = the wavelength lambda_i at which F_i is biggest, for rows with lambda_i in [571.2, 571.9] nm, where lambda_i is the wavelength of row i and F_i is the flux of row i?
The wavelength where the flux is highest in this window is 571.546 nm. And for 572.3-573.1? 572.337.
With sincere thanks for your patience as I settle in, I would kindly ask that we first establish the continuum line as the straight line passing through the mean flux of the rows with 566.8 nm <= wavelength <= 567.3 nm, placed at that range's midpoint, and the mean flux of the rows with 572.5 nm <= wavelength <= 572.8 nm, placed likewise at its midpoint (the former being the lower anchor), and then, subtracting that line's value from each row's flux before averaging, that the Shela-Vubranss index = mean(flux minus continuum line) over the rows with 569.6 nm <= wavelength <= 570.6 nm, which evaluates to 1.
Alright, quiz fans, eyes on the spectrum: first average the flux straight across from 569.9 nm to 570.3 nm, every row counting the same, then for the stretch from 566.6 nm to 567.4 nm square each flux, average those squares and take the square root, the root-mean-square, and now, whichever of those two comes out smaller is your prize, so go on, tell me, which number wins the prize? 206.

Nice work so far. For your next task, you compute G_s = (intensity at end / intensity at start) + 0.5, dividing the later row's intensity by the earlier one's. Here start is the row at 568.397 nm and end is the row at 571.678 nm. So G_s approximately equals 1.55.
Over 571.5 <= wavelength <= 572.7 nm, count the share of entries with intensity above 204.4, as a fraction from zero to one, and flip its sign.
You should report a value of -1.00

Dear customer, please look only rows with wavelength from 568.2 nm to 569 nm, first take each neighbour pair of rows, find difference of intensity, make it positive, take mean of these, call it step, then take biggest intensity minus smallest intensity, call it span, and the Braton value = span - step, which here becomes 2.2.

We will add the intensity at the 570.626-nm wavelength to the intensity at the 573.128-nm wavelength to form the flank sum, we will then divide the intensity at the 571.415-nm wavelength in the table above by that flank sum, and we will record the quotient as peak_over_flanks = 0.505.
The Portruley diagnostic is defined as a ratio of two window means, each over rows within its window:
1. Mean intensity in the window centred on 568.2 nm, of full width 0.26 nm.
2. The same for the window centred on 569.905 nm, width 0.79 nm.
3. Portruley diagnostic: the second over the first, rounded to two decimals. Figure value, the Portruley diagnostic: 1.00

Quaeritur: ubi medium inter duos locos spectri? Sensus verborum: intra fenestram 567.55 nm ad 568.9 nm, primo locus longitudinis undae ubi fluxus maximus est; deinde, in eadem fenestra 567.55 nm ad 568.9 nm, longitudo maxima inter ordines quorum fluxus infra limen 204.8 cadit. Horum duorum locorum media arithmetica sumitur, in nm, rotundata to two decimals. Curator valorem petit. 568.40 nm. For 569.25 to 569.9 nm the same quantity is 569.58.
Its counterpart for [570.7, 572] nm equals 571.41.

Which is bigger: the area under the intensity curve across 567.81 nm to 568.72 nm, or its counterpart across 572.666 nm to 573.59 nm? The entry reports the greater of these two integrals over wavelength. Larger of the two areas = 191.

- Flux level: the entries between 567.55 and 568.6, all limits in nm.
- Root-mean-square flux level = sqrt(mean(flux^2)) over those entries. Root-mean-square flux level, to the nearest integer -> 208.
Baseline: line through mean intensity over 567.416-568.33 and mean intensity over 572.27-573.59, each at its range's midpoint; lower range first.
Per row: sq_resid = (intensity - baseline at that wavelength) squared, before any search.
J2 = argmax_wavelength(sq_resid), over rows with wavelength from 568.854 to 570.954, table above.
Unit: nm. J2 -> 570.889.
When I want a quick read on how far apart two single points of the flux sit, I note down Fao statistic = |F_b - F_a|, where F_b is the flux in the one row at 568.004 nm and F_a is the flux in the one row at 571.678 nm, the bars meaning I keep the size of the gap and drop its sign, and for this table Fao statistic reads 1.4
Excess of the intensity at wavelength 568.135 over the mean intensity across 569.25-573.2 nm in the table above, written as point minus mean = 5.1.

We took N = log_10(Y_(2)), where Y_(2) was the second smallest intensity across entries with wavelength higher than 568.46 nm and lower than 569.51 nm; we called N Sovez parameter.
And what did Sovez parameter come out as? 2.306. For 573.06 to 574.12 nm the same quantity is 2.313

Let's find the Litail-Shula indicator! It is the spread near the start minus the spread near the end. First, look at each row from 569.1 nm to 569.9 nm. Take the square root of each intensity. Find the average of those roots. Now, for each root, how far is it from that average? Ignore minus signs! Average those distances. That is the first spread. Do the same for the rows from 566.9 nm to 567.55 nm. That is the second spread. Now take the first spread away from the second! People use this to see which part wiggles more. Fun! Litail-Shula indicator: 0.12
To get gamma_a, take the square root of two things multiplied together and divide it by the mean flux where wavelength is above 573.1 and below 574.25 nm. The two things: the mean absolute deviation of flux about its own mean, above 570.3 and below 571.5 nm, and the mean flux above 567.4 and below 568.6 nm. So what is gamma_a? 0.19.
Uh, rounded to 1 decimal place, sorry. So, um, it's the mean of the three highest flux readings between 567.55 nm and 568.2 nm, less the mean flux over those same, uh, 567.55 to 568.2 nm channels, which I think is 1.6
